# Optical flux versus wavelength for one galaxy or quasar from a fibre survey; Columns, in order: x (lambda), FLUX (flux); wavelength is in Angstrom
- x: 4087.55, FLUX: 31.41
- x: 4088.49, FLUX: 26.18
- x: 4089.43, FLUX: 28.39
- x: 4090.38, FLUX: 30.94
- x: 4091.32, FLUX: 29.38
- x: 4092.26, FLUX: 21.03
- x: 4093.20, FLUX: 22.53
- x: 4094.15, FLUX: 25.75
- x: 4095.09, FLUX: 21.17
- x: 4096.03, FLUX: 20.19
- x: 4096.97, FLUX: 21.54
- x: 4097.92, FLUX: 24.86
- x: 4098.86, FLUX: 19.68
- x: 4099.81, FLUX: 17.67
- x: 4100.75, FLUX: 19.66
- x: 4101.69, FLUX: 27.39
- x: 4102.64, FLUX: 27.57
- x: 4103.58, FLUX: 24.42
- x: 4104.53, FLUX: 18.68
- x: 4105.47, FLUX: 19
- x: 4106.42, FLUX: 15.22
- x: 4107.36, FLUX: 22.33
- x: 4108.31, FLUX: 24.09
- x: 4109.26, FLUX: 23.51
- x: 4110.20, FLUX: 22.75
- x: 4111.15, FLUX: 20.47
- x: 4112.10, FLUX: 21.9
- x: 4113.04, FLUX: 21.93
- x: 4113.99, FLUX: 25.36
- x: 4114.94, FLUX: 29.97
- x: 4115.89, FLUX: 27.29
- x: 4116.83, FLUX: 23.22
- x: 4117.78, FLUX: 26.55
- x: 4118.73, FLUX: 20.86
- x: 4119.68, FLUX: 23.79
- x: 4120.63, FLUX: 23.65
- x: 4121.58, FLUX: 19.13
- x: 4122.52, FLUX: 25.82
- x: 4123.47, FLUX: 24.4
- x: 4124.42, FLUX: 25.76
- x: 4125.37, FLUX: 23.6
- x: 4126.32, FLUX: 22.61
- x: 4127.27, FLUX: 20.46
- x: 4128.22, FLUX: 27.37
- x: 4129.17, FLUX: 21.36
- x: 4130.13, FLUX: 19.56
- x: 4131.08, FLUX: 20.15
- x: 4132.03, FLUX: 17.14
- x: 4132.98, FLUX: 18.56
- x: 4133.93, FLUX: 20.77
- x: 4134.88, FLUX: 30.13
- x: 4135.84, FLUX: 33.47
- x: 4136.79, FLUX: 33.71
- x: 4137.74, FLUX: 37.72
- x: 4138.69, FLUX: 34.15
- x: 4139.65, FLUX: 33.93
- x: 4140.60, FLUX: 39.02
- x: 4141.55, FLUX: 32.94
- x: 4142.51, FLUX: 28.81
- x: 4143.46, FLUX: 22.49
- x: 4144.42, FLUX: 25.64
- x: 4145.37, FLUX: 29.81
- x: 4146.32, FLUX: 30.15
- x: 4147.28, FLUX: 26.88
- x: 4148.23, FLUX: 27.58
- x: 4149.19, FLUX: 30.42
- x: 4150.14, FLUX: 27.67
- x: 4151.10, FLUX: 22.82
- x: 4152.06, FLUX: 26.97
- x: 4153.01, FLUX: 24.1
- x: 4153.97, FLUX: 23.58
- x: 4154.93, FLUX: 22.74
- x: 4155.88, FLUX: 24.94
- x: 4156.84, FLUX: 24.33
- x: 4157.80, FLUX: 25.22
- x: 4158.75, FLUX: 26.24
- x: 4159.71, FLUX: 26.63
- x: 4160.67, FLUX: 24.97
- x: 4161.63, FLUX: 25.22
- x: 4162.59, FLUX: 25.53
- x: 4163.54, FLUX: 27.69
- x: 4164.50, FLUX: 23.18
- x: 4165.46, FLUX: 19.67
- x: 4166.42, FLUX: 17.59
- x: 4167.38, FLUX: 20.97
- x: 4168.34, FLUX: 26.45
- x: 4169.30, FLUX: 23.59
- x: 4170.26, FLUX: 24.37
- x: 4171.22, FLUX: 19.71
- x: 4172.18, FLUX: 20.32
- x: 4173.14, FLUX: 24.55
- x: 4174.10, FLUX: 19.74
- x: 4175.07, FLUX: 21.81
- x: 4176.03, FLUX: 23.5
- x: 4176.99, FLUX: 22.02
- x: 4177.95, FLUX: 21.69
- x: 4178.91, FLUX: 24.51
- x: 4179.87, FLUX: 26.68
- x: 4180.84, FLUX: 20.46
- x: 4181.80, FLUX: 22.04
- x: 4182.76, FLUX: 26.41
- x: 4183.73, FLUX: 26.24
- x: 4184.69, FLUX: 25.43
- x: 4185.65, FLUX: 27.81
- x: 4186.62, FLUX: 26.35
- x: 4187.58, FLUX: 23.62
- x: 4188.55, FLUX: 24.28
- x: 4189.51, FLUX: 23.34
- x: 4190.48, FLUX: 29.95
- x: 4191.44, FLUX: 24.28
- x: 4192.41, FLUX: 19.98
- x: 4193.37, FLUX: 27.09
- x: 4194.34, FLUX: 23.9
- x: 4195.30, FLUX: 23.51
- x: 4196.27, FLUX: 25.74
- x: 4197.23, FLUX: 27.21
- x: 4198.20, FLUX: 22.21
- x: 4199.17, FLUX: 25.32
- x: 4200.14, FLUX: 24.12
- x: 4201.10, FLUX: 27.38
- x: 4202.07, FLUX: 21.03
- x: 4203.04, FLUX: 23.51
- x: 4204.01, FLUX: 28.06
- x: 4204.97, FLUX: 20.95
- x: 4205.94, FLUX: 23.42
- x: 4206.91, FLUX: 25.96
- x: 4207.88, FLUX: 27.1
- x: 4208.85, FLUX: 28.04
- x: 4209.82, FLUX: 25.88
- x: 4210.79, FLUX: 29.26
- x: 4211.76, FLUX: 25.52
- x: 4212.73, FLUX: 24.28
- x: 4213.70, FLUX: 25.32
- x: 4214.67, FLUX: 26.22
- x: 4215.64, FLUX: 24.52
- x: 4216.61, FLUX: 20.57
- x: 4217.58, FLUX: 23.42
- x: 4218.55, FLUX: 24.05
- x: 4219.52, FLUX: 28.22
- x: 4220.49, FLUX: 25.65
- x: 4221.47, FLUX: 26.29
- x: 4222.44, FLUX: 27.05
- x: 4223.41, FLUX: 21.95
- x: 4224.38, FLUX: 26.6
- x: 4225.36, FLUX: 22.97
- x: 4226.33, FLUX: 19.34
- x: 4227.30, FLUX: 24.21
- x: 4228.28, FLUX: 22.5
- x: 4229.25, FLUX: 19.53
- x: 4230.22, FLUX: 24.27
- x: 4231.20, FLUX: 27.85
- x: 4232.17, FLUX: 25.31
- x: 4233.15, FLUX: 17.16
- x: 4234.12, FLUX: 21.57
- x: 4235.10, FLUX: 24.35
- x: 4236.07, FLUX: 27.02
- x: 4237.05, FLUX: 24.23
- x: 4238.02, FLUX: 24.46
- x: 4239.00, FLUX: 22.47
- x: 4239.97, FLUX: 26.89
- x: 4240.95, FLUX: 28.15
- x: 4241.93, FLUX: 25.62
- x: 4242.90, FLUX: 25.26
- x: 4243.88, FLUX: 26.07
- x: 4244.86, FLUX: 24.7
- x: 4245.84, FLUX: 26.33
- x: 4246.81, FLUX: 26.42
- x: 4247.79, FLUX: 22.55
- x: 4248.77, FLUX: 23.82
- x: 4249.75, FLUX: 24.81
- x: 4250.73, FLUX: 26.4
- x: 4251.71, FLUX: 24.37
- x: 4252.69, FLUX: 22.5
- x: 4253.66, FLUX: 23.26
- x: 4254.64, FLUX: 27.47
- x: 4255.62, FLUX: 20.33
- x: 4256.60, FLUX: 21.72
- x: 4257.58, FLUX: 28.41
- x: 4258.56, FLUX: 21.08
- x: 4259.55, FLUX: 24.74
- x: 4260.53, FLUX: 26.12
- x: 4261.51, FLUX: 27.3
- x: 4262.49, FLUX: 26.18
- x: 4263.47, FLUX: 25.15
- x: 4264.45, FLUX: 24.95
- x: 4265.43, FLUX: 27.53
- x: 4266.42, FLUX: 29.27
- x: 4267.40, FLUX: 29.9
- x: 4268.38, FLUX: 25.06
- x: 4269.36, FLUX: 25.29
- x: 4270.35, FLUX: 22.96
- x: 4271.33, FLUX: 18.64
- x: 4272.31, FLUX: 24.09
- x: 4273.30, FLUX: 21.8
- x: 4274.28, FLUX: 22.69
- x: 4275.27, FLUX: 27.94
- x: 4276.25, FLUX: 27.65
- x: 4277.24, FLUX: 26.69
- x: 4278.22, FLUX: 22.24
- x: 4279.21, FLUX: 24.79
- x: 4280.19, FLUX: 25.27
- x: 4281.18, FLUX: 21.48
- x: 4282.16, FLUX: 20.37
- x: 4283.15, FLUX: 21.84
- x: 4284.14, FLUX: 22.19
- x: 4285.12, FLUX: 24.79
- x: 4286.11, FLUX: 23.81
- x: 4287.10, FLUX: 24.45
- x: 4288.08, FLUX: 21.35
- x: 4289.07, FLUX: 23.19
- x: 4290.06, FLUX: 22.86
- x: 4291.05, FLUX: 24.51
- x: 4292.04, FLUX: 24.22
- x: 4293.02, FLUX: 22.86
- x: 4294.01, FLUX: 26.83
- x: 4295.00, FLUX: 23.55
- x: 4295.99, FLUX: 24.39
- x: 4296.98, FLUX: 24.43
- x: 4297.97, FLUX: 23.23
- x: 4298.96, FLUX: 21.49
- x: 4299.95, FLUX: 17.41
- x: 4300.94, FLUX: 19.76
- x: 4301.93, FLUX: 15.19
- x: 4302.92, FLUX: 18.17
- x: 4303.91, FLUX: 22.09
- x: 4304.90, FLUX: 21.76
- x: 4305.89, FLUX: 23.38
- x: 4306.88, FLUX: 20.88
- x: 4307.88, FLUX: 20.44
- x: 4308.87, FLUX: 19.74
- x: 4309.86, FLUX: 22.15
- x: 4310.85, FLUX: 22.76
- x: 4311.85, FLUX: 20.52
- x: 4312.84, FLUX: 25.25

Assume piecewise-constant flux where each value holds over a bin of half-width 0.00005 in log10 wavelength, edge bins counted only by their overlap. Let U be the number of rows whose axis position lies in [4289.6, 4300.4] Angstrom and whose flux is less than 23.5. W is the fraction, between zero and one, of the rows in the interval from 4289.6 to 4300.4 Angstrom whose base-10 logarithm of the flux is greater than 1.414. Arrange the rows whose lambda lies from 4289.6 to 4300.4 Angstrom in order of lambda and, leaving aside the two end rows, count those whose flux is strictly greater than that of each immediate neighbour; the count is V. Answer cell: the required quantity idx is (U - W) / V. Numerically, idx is 1.6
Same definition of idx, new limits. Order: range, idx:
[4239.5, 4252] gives 0.1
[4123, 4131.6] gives 2.4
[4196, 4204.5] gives 0.6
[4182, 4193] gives 0.5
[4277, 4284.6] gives 4.9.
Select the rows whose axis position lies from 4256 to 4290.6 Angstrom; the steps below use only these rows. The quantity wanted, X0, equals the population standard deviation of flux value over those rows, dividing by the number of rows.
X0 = 2.6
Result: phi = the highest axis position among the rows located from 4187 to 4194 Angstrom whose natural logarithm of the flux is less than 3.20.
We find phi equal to 4192.41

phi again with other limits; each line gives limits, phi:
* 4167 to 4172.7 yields 4172.18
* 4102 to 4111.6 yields 4111.15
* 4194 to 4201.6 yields 4200.14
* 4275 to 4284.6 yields 4284.14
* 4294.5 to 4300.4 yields 4299.95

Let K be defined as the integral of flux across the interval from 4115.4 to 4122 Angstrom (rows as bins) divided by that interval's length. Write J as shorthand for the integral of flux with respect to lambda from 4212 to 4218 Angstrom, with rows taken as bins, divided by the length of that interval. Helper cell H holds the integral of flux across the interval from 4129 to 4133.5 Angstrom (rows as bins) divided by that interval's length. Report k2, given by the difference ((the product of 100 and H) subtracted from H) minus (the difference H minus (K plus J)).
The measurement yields -1874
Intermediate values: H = 19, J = 24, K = 23.5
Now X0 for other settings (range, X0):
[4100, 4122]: 3.4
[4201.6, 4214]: 2.5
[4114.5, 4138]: 5.1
